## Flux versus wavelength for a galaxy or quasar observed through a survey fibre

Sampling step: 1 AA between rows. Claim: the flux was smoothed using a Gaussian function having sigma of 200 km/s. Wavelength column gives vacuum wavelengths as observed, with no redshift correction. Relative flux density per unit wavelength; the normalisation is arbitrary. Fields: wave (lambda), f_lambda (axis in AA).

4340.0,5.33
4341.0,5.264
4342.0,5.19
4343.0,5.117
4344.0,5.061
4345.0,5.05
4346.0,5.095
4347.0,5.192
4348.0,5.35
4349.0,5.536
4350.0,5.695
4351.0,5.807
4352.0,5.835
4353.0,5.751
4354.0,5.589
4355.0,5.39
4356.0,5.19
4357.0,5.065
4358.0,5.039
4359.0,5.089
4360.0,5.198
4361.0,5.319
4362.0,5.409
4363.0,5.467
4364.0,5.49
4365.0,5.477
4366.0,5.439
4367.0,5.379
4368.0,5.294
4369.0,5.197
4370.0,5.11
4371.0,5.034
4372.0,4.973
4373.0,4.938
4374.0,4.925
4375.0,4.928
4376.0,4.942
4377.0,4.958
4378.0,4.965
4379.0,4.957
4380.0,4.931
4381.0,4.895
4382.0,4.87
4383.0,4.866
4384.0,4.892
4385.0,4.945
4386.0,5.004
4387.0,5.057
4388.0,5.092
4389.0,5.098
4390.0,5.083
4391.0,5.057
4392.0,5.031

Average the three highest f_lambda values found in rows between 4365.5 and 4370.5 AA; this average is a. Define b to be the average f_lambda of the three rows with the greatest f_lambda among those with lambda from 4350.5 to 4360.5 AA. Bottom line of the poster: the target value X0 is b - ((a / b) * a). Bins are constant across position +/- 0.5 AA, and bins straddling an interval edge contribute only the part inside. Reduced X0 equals 0.82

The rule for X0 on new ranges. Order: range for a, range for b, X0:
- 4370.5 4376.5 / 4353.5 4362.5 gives 0.92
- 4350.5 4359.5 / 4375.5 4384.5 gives -1.82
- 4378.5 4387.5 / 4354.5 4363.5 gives 0.80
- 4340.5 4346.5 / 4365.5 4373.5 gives 0.35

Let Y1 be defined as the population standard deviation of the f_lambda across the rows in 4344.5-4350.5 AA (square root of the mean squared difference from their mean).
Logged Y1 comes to 0.23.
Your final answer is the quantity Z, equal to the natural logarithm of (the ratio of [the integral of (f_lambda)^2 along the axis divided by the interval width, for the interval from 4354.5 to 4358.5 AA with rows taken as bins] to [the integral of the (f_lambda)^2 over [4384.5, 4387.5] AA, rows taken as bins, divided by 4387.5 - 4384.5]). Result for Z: 0.1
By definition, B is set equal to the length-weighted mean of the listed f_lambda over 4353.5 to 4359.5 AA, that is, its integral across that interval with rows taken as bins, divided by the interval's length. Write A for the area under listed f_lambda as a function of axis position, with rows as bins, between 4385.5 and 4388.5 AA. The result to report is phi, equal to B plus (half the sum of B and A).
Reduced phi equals 15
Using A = 15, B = 5.23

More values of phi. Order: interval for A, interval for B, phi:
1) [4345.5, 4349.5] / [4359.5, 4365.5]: 19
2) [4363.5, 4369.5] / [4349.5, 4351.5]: 25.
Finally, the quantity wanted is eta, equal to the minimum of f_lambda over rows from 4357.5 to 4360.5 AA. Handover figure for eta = 5.039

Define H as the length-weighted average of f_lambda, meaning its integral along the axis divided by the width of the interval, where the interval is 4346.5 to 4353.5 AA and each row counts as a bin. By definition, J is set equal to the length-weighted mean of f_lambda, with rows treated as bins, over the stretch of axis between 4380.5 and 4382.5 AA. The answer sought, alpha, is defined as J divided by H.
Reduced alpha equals 0.87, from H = 5.6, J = 4.88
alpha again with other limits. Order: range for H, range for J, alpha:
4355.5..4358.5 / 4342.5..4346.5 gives 1.00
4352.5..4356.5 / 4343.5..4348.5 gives 0.94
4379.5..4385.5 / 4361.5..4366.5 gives 1.11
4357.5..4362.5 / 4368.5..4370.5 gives 0.99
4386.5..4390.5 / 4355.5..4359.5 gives 1.00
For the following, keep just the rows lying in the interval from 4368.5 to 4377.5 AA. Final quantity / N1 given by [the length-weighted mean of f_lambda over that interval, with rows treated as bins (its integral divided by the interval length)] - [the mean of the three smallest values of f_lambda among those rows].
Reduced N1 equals 0.070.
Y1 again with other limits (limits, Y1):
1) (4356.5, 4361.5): 0.10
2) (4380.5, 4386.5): 0.05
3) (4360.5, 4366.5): 0.06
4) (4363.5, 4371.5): 0.16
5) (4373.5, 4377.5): 0.01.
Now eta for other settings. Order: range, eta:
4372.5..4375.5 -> 4.925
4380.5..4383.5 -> 4.866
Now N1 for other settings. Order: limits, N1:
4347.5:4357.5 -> 0.319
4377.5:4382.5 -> 0.025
